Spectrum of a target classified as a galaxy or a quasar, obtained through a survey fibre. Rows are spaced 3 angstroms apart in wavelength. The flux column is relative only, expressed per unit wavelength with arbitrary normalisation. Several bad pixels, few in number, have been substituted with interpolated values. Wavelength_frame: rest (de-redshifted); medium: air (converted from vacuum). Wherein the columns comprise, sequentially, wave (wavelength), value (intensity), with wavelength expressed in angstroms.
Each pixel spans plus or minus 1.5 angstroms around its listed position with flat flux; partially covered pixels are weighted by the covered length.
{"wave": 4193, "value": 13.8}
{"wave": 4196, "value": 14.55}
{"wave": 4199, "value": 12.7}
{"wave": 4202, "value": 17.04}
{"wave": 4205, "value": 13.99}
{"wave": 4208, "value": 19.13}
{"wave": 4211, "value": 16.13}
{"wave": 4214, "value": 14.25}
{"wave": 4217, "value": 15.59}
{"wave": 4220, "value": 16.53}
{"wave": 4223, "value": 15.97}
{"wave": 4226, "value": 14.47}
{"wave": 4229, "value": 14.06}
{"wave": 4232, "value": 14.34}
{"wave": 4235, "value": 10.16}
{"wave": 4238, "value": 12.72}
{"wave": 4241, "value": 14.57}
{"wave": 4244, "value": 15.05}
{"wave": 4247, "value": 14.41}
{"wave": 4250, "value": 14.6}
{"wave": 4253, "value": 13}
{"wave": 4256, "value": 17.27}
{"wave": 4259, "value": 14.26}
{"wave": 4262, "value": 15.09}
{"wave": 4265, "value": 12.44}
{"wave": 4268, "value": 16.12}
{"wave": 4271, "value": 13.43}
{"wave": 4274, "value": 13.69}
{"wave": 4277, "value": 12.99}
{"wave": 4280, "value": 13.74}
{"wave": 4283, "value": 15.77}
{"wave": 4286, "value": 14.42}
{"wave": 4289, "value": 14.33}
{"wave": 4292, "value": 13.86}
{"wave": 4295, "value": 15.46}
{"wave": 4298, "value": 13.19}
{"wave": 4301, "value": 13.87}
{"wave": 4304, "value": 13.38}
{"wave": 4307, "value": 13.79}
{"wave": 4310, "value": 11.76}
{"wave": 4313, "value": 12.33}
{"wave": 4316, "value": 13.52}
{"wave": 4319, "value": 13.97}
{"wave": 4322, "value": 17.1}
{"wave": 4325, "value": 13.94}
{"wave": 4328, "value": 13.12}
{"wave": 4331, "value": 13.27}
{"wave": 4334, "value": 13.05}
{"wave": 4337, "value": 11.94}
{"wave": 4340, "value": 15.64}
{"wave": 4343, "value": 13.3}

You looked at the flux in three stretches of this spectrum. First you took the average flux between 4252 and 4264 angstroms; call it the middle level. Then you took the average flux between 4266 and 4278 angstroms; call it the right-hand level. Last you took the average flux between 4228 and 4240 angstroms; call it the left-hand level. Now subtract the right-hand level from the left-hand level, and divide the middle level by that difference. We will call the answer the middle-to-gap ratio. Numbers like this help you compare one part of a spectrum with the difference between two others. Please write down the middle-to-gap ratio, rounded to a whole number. -12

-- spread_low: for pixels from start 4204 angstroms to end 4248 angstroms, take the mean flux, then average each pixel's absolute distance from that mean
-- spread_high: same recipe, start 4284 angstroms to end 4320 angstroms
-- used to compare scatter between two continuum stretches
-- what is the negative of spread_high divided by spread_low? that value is -0.5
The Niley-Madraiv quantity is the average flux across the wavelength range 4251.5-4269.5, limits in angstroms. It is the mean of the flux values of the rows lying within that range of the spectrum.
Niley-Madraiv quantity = 14.70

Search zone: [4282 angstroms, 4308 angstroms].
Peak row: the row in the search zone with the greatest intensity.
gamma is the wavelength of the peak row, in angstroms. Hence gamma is 4283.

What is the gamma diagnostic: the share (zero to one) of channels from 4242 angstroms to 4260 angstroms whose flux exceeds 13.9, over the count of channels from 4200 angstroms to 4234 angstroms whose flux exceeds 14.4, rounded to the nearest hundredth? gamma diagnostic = 0.12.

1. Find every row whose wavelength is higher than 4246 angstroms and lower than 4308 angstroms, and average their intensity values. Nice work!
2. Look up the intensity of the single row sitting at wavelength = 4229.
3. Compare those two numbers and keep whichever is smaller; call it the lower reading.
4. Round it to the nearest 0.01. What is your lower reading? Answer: 14.06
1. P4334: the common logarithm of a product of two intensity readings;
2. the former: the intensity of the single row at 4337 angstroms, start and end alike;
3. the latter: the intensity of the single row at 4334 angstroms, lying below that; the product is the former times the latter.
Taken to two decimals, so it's 2.19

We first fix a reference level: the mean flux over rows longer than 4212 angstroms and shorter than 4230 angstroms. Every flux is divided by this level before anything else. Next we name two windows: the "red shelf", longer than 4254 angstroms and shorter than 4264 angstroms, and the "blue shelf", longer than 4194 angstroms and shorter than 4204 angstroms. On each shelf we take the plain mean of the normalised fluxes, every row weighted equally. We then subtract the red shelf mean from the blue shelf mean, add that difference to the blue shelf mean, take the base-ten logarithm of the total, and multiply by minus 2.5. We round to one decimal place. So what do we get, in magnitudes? 0.1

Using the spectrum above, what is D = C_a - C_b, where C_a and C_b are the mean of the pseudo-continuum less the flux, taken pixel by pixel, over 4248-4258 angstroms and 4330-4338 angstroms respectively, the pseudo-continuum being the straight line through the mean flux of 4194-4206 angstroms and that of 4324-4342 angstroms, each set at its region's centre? -1.5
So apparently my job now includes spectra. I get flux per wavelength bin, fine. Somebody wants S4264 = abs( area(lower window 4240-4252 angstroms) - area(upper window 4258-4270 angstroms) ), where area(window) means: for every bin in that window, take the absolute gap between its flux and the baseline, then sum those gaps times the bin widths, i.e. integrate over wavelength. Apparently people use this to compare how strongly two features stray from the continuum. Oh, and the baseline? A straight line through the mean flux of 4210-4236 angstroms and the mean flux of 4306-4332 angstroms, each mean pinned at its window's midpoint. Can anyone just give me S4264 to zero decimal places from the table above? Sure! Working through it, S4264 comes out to 11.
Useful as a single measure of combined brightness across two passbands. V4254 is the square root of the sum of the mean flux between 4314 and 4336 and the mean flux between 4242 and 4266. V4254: 5.34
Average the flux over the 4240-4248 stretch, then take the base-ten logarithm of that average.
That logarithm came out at 1.17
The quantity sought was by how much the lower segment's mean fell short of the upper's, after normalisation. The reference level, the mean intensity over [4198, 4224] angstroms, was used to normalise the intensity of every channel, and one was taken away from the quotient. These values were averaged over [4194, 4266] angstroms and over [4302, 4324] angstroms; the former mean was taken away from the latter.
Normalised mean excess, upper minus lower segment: -0.063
